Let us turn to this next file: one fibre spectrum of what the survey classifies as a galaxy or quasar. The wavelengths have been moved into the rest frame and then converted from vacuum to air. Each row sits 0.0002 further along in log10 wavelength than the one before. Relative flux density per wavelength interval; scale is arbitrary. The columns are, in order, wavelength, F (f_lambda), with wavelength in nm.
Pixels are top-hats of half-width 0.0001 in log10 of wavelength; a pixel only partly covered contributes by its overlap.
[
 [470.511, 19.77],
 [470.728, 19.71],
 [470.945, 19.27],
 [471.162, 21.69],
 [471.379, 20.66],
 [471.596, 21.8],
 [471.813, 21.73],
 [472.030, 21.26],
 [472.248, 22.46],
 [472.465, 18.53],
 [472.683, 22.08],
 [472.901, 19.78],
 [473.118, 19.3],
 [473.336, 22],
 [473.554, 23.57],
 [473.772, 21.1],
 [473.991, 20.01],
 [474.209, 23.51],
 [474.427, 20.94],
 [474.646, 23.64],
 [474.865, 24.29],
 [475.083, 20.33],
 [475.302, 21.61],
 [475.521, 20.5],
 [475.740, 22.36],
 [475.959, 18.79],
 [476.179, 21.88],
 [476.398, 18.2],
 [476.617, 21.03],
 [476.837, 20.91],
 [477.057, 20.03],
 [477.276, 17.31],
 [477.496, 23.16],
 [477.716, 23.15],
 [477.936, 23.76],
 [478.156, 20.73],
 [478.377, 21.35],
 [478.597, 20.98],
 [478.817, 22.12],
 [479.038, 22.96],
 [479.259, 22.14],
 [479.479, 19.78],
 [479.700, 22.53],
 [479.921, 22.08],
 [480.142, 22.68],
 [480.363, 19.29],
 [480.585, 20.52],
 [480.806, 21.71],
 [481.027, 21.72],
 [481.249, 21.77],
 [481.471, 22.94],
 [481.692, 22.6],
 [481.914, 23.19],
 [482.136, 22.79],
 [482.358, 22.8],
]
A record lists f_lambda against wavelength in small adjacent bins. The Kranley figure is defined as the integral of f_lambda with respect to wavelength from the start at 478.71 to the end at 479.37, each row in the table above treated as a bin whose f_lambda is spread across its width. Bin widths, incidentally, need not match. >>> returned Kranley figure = 14.8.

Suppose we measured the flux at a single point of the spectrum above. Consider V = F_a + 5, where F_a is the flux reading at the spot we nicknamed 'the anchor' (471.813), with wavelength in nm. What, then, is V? 26.7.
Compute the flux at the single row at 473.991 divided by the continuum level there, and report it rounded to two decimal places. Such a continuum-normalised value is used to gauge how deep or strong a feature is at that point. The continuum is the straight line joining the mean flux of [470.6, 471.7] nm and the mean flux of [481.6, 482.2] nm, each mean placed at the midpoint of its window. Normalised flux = 0.94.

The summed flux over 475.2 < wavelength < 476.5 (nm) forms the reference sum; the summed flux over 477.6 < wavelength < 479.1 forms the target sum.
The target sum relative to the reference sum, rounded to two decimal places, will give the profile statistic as 1.26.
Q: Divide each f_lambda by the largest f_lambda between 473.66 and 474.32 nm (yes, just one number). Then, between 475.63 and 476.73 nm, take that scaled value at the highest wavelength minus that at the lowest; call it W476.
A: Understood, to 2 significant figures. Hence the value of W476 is -0.057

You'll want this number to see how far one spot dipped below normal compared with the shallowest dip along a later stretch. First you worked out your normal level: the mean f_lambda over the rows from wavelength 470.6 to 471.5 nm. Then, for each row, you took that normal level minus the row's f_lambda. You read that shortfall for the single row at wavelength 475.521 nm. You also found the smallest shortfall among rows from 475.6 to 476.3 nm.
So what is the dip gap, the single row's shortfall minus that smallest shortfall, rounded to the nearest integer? 2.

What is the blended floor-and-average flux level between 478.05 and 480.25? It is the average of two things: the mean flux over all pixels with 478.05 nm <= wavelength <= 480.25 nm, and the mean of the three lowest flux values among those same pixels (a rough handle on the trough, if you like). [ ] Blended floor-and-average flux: 21.1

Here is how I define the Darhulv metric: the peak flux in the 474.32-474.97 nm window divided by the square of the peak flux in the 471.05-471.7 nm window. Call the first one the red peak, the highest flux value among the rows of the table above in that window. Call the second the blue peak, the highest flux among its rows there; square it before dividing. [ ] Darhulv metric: 0.051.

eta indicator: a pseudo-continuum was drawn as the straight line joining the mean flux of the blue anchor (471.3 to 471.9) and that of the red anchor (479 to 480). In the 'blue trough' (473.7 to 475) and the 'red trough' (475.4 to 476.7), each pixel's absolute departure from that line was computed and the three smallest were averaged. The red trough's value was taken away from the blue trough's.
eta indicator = 0.3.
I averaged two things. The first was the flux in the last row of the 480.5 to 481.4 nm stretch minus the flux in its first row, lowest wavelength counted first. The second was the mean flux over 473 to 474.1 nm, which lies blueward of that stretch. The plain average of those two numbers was 11.2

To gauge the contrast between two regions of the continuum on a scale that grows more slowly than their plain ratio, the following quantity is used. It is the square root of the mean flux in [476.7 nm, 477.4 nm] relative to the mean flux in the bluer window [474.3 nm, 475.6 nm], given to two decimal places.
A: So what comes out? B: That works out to 0.94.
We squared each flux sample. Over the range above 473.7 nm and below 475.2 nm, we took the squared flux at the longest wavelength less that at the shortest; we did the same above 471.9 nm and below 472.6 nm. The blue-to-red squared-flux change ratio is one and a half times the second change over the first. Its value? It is 5.1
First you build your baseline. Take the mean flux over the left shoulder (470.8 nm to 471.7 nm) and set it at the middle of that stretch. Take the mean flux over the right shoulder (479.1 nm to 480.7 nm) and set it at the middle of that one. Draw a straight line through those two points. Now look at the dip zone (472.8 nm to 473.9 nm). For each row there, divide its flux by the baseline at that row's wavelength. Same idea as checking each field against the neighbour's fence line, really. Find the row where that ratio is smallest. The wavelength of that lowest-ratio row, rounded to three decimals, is 473.118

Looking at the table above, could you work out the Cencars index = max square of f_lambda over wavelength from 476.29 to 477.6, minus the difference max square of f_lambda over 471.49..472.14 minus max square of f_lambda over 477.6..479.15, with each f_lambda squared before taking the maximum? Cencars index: 626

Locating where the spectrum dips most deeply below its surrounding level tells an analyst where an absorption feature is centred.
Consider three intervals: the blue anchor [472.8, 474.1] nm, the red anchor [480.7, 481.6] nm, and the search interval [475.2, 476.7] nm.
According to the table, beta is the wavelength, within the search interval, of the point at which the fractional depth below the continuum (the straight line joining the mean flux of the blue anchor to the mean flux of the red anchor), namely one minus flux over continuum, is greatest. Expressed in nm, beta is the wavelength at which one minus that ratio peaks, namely 476.398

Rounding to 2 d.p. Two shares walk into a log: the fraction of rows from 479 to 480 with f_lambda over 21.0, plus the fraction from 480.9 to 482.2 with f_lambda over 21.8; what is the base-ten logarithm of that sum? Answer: 0.17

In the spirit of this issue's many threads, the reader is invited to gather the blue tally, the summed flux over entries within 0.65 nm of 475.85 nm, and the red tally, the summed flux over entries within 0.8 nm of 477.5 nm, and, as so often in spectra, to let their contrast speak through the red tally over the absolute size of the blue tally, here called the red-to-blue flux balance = 1.2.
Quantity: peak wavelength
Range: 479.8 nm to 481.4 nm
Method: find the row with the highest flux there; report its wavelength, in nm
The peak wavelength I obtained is 480.142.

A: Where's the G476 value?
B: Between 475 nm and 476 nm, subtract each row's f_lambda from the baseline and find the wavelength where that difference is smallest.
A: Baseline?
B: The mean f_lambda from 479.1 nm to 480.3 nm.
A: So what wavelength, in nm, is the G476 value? 475.740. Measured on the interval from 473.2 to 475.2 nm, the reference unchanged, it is 474.865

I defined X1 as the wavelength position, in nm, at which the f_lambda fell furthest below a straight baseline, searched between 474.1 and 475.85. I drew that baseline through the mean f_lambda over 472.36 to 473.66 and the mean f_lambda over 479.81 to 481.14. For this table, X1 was 475.083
